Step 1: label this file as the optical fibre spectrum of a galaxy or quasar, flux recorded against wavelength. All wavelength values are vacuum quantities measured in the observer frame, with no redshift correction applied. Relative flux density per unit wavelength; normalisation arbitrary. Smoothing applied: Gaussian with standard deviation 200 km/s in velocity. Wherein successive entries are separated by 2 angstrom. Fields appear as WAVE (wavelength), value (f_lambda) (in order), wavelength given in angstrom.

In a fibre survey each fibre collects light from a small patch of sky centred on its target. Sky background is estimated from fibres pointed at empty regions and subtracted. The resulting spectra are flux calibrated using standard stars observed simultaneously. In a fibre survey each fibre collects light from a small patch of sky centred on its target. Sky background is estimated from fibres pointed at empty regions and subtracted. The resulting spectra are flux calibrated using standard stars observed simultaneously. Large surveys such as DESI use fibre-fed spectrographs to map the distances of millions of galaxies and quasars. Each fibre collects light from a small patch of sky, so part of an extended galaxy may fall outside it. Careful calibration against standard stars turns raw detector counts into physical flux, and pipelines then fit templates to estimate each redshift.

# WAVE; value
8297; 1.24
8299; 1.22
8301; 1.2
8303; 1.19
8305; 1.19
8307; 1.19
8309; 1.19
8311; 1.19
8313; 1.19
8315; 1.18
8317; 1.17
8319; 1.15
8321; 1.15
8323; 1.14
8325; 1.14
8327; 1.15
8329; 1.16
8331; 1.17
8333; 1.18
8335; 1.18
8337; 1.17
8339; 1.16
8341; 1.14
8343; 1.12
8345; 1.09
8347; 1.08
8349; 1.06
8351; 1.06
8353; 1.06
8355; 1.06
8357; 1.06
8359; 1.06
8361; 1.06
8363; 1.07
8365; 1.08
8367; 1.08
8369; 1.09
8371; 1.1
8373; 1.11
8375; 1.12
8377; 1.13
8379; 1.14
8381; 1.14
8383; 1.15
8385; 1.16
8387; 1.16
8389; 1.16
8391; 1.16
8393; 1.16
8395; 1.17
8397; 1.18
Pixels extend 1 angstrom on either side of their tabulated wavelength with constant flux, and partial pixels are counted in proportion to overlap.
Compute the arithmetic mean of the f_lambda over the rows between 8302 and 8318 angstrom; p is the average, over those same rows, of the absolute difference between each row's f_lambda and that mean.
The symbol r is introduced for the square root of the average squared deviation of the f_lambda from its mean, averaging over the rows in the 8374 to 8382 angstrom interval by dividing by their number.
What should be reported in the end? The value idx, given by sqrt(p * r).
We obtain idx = 0.007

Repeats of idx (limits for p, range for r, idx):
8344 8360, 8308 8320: 0.012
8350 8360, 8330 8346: 0.000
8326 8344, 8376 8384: 0.010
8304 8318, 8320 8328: 0.006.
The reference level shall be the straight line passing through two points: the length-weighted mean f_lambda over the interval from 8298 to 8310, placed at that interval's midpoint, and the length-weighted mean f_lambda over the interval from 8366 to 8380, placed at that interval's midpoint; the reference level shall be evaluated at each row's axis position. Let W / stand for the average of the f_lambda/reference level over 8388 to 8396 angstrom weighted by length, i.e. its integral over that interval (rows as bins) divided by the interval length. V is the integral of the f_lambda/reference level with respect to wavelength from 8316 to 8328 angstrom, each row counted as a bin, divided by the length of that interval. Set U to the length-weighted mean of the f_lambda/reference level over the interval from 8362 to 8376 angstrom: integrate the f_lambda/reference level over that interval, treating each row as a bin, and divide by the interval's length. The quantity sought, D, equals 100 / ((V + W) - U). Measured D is 93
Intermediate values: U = 0.98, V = 0.98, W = 1.07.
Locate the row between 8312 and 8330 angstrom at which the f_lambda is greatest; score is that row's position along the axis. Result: 8313 angstrom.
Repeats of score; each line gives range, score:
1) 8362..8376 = 8375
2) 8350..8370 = 8369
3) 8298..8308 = 8299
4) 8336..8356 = 8337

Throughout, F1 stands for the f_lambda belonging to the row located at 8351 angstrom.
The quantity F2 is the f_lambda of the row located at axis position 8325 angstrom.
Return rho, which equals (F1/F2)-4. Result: -3.07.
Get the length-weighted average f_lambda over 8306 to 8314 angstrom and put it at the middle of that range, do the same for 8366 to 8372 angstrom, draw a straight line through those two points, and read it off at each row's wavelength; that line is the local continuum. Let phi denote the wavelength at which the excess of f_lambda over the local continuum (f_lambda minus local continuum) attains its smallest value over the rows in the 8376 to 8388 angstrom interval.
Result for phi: 8377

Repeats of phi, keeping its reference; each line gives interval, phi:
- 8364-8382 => 8365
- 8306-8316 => 8307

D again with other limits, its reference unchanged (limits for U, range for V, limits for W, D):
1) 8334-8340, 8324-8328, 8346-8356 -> 111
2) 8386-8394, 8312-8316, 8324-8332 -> 108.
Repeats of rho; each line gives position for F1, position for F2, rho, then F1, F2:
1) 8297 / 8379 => -2.91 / 1.24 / 1.14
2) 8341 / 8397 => -3.03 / 1.14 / 1.18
